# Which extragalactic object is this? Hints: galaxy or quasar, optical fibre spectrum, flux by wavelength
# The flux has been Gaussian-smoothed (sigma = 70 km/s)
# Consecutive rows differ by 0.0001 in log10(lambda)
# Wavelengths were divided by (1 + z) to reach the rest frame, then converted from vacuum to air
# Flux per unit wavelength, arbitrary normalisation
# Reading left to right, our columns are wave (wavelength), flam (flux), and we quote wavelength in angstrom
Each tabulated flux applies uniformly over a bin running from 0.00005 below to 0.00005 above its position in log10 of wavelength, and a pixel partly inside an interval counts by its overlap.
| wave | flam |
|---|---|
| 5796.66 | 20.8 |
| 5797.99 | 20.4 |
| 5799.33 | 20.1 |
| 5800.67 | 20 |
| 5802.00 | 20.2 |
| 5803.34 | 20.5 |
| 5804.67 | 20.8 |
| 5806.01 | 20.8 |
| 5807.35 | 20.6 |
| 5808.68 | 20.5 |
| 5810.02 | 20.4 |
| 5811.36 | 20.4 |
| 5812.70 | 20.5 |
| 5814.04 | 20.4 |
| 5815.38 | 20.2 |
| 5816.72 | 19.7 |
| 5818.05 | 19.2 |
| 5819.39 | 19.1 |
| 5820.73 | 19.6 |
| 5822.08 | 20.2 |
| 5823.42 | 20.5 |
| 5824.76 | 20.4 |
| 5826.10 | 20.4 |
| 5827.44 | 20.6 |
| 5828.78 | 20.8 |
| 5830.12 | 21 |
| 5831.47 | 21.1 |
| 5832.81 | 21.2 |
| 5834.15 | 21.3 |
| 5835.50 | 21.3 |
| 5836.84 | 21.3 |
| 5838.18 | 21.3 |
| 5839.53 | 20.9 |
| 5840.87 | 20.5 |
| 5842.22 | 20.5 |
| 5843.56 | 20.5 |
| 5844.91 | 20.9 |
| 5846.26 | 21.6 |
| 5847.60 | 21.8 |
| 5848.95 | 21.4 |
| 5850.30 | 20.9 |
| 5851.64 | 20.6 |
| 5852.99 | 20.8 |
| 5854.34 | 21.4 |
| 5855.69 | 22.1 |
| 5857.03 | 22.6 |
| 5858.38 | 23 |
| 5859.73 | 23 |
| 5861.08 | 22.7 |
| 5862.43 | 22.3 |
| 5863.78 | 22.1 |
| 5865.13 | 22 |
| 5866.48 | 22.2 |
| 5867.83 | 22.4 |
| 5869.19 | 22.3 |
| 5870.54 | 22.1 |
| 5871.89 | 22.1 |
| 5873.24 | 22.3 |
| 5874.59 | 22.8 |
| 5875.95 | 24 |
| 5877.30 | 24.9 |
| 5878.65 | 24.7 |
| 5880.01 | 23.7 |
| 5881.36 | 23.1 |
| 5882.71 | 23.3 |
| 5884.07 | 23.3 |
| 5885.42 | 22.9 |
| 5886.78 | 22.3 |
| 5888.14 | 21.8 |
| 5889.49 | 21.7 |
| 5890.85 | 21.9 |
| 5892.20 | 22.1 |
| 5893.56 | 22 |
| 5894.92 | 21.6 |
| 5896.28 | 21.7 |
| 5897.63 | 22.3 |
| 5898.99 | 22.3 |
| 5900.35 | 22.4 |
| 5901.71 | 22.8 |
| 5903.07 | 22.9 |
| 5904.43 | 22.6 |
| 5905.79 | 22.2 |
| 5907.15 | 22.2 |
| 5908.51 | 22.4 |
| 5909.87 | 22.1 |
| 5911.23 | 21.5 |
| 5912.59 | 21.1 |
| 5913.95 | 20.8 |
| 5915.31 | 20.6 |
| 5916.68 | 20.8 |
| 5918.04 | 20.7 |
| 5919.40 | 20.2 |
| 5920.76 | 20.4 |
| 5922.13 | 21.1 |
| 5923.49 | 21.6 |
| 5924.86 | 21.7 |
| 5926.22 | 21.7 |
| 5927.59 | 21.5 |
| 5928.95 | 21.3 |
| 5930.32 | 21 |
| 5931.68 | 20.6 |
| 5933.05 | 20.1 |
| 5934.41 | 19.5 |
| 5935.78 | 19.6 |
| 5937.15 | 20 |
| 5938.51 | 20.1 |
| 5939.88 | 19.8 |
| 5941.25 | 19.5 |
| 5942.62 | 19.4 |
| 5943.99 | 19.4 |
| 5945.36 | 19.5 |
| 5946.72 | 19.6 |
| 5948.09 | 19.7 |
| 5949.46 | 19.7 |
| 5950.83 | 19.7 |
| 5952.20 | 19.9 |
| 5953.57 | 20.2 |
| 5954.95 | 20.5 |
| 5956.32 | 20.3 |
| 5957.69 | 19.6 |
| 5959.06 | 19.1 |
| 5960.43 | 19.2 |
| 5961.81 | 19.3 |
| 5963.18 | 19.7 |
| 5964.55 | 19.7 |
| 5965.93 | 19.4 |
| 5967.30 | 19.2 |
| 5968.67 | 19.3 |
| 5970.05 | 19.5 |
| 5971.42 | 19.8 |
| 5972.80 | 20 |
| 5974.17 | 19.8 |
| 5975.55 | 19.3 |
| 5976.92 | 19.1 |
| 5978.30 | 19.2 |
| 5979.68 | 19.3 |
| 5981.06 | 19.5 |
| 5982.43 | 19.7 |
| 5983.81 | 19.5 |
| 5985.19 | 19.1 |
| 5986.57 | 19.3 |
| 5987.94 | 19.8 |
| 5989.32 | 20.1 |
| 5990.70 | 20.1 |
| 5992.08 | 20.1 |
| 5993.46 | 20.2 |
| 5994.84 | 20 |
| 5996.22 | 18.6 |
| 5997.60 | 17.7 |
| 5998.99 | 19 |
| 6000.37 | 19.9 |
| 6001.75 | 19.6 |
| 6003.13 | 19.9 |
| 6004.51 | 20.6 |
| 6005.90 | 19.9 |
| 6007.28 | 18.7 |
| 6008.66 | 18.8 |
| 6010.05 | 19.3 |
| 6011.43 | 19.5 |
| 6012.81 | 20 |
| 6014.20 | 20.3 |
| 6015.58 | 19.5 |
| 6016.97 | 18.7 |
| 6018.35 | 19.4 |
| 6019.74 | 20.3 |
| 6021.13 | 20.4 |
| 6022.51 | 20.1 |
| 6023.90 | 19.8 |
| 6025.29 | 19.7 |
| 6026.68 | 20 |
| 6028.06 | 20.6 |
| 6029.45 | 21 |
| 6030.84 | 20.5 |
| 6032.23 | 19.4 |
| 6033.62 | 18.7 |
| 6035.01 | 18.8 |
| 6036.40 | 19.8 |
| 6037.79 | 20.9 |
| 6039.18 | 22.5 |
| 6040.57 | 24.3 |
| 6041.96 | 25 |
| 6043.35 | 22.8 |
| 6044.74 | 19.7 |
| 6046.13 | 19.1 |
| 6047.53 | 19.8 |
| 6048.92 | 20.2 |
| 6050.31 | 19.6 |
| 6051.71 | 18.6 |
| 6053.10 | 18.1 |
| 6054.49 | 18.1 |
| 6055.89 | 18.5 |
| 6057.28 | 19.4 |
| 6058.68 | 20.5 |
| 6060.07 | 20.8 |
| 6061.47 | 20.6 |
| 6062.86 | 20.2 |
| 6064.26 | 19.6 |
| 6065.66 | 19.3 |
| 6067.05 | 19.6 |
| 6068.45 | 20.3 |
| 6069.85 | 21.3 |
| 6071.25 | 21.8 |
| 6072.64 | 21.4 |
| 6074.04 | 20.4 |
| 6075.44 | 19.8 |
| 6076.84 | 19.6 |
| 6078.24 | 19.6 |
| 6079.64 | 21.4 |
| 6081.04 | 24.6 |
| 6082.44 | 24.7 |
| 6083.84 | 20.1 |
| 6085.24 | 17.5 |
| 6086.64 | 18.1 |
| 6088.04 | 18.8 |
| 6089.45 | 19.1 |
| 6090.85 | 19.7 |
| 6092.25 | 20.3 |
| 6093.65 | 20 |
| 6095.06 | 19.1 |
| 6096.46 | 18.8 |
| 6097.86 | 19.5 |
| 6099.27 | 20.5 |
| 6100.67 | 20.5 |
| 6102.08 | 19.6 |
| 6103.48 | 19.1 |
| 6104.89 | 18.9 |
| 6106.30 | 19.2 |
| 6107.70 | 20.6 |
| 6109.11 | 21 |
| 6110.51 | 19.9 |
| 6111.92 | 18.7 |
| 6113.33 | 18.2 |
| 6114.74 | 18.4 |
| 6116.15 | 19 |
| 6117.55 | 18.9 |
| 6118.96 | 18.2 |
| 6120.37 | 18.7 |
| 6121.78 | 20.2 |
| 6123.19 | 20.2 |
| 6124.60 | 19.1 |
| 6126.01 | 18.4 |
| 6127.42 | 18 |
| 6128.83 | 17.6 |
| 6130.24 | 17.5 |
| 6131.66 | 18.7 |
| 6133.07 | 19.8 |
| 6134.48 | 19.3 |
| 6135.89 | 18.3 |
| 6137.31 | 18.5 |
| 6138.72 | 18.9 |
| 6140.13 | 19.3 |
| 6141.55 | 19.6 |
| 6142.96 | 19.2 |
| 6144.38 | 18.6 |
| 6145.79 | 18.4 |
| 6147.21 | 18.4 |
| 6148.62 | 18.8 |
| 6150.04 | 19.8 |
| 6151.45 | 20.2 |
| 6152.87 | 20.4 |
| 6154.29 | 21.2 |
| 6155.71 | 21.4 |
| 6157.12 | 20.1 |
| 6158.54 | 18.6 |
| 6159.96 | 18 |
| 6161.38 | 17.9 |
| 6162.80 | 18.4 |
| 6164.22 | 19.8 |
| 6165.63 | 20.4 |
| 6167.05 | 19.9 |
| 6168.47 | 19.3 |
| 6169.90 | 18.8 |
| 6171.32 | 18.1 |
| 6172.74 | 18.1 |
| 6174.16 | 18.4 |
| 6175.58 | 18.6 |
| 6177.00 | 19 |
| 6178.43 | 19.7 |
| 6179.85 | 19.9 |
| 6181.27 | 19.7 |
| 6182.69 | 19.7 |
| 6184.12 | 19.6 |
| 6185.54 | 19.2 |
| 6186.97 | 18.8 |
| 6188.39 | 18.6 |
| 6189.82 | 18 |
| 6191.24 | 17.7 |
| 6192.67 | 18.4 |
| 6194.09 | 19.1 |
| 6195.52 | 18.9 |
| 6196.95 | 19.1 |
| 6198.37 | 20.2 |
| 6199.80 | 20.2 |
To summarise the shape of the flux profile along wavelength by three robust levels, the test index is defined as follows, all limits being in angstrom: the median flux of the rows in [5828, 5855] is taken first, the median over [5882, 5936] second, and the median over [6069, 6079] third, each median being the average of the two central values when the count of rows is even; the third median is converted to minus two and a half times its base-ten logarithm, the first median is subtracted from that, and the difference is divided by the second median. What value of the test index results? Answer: -1.121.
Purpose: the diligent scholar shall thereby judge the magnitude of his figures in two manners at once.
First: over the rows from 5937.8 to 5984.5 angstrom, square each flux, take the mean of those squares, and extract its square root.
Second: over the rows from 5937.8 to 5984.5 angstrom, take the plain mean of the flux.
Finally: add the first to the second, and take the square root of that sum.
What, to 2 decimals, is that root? 6.26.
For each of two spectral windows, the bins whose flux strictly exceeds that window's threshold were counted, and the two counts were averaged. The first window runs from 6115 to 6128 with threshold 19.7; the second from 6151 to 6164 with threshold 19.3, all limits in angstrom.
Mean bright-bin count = 3.5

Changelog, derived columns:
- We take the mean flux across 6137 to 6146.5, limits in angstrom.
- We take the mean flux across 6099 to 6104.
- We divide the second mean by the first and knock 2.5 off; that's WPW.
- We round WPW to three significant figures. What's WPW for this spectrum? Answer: -1.45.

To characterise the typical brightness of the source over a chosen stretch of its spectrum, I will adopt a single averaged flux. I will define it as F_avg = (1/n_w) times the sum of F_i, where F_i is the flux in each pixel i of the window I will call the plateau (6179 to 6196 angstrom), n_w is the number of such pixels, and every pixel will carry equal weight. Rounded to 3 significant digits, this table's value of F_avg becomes 19.0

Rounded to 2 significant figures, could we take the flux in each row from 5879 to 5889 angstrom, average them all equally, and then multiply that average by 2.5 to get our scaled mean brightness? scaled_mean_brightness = 57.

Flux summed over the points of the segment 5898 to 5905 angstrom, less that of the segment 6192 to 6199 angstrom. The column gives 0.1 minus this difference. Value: -17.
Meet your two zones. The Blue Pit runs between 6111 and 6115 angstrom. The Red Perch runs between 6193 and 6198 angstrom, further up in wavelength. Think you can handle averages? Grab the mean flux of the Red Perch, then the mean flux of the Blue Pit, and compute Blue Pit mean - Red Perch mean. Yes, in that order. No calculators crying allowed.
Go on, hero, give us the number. -0.6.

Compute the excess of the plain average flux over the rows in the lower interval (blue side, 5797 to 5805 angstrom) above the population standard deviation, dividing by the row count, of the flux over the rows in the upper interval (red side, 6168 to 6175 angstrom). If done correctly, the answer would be 19.9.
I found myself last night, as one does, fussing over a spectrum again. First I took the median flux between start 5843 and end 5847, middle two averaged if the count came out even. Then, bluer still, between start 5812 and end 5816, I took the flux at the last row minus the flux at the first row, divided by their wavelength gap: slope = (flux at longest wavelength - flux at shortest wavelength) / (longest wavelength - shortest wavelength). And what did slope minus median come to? -21.0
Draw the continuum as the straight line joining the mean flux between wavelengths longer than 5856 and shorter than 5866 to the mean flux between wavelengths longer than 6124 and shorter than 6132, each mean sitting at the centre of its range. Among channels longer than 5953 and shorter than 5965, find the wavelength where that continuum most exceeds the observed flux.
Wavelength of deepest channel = 5959.06 angstrom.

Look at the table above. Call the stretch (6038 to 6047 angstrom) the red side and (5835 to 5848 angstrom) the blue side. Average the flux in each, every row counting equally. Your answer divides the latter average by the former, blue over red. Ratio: 0.95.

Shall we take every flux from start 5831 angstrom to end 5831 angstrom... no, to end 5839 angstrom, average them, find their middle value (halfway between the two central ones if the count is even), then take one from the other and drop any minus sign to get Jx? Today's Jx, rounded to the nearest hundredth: 0.05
